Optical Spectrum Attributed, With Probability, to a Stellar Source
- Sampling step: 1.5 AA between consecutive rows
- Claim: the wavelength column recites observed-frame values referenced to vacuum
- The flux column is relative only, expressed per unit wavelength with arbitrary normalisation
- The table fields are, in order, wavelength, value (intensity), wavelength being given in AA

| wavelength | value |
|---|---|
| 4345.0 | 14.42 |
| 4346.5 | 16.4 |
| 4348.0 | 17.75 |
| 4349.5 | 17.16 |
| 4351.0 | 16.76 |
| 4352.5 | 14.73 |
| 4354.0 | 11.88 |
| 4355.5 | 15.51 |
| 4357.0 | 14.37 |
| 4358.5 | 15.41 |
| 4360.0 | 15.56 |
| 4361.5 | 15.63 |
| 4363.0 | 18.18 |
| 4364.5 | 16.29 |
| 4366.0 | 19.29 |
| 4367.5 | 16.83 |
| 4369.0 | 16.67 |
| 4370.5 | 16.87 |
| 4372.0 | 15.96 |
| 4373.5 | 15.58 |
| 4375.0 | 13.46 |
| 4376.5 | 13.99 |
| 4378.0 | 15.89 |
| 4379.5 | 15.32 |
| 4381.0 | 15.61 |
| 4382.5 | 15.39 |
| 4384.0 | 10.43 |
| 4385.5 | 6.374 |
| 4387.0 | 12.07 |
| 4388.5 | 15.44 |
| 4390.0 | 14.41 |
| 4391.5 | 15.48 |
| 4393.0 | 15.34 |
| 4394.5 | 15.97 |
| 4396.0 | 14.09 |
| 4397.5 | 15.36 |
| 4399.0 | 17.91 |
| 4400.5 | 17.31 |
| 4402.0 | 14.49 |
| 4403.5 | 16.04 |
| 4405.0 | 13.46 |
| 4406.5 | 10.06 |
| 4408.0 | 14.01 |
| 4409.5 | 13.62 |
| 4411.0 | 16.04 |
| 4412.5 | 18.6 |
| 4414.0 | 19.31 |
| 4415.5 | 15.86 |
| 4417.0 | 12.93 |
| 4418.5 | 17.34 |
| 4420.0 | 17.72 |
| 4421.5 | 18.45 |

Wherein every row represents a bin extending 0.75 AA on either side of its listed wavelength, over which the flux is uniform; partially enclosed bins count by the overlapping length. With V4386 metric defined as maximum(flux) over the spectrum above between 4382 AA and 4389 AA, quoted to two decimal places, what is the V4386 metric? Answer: 15.44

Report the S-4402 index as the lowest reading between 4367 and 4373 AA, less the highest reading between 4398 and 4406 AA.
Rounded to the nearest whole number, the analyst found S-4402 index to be -2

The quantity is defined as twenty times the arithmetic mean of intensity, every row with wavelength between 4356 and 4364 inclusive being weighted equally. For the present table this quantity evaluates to 317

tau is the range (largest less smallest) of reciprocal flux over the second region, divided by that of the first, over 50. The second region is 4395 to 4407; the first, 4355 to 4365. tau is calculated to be 0.060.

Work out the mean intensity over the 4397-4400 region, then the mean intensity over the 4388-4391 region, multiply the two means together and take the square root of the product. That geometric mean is 15.8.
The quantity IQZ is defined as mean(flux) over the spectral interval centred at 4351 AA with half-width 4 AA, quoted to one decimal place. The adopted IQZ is 15.7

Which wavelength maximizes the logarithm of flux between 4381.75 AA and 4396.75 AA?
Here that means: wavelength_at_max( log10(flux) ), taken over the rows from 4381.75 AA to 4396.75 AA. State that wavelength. 4394.5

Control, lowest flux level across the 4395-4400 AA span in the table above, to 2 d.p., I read 14.09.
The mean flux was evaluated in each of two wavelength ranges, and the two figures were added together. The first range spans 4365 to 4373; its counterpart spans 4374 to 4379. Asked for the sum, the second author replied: 31.6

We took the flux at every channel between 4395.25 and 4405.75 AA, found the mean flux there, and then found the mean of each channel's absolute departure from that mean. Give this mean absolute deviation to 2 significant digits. 1.3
